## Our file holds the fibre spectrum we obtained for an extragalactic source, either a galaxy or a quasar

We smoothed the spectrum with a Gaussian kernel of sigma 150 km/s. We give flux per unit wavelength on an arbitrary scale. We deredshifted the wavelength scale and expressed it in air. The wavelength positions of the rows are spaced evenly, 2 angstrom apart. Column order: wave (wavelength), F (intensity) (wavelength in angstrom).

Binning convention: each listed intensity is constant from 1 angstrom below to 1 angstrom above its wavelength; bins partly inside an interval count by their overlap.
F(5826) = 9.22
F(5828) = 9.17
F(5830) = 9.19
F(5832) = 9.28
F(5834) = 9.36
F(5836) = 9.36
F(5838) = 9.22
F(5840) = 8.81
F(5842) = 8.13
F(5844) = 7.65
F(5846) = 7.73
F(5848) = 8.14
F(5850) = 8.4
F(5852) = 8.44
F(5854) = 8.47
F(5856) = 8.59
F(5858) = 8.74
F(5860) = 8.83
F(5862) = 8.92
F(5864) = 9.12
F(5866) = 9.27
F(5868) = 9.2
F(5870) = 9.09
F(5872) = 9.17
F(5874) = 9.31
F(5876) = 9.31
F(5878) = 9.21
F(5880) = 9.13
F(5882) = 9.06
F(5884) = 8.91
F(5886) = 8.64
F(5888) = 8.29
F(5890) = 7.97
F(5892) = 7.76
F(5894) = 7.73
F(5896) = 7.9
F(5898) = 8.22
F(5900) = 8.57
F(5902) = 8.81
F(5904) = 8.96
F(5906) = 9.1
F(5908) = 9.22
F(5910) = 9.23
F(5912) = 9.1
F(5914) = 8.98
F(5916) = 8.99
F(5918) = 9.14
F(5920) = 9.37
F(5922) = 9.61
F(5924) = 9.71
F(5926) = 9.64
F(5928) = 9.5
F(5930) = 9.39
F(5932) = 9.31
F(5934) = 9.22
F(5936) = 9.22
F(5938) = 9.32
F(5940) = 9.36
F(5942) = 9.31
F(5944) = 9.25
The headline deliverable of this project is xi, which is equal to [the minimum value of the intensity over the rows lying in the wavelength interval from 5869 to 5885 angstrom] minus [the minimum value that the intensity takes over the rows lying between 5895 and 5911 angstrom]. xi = 1.0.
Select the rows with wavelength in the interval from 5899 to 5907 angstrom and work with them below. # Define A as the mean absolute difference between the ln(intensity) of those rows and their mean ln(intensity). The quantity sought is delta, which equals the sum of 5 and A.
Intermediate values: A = 0.019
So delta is 5.02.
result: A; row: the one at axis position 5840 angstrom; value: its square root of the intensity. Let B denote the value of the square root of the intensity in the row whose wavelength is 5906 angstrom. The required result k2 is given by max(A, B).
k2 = 3.02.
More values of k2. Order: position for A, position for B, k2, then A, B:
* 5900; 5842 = 2.93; 2.93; 2.85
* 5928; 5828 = 3.08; 3.08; 3.03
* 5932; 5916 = 3.05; 3.05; 3.00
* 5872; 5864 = 3.03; 3.03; 3.02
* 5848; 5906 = 3.02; 2.85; 3.02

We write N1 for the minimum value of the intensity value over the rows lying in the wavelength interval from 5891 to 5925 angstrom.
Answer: 7.73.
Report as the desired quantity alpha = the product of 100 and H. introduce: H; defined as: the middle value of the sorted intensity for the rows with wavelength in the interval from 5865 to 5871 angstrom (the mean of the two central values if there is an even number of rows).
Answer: 920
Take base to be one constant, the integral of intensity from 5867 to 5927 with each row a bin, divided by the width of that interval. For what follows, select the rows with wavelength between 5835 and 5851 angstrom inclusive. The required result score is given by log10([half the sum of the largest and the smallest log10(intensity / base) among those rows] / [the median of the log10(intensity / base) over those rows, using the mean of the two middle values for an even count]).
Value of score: -0.16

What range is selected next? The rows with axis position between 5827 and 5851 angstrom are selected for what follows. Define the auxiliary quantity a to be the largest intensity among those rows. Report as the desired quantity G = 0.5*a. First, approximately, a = 9.36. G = 4.68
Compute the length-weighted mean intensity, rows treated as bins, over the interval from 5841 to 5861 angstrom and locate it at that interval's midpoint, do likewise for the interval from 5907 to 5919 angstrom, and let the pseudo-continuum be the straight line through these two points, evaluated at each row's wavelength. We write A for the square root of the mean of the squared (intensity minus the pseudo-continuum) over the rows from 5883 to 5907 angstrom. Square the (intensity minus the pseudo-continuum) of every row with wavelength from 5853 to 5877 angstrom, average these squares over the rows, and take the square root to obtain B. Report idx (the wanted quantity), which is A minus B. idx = 0.1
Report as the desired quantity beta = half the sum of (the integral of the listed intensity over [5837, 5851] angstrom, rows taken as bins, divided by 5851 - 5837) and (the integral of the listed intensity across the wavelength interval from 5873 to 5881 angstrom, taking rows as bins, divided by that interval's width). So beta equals 8.8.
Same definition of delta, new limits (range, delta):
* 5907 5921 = 5.01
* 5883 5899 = 5.04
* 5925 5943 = 5.01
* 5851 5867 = 5.03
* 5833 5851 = 5.07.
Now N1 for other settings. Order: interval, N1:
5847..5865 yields 8.14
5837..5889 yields 7.65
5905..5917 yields 8.98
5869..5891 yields 7.97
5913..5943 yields 8.98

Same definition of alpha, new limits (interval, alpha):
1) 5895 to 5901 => 822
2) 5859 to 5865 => 892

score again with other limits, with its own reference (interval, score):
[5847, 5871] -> 0.25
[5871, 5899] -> 0.50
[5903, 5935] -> 0.12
